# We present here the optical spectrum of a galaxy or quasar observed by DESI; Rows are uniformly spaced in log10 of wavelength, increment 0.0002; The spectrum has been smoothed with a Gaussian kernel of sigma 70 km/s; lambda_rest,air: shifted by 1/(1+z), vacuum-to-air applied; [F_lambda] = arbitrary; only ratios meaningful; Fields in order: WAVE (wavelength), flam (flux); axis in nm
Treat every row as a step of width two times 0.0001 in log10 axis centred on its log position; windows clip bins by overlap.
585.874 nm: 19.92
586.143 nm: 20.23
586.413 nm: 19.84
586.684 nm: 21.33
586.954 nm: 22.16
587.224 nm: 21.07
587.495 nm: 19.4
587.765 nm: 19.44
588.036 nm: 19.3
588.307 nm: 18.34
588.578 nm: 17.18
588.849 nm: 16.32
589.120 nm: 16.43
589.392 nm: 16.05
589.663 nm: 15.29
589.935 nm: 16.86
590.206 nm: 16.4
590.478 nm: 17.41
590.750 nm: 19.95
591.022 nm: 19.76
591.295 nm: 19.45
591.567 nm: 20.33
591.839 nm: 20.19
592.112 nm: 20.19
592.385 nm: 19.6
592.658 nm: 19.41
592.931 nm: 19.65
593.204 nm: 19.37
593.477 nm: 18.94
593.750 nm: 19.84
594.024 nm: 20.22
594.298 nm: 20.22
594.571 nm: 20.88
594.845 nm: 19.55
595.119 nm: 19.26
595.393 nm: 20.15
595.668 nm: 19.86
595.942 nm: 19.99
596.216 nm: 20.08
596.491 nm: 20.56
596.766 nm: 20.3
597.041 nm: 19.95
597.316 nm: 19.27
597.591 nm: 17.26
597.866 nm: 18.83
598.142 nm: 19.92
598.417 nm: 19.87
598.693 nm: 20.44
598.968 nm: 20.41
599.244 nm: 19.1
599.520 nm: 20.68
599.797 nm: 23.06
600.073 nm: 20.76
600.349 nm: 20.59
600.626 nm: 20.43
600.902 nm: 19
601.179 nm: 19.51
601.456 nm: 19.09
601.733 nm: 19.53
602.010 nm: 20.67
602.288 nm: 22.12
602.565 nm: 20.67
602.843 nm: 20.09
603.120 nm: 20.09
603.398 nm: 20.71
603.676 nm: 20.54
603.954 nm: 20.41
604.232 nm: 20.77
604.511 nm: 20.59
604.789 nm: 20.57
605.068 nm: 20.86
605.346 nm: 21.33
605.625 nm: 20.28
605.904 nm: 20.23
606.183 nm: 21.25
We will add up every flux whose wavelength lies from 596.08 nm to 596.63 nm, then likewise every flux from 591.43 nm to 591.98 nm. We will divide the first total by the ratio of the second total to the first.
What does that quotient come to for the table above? 40.8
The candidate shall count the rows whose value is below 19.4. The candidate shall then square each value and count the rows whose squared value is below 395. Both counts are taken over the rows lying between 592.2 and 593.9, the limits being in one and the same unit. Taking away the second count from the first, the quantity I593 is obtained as -4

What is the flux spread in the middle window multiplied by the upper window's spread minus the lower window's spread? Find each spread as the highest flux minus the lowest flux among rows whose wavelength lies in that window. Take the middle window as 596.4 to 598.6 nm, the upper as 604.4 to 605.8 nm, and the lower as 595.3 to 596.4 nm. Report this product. 2.5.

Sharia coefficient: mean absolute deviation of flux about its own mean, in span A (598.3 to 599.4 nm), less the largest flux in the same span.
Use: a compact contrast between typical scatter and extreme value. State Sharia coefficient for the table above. -20.0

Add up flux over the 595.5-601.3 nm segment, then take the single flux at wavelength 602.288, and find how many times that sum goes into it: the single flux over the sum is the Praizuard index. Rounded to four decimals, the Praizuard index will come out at 0.0527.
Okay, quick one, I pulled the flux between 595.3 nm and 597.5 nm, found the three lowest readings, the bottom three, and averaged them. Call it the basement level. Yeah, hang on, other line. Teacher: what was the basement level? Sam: 19.7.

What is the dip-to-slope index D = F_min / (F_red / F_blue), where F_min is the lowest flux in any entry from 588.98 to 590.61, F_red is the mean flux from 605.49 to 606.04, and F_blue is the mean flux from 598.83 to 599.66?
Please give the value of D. 15.1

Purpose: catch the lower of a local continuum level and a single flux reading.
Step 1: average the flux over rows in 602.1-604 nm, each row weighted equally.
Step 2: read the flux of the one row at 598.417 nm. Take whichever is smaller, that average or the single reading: 19.9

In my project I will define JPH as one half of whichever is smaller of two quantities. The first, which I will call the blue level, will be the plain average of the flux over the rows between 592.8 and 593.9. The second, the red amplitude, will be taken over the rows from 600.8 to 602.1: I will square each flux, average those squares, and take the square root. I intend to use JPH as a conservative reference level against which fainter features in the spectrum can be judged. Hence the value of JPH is 9.7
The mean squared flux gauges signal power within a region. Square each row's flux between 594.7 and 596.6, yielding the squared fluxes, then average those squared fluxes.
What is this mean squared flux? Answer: 397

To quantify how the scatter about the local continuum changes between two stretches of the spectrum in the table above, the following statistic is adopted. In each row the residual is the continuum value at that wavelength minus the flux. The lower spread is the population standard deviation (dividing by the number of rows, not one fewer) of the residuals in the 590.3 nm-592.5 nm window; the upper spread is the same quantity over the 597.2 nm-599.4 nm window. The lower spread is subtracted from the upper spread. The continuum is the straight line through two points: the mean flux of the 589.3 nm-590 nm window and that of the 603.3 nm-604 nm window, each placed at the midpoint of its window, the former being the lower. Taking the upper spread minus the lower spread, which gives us 0.1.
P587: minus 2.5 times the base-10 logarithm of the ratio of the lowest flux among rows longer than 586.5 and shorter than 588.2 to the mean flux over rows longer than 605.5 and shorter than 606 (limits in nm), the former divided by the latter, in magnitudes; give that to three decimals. 0.052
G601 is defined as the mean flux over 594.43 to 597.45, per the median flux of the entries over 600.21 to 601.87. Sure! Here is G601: 1.02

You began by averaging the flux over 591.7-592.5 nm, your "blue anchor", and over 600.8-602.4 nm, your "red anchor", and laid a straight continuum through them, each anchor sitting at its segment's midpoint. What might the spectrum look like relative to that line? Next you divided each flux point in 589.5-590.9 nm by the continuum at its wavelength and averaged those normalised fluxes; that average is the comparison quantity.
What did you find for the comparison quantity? 0.859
